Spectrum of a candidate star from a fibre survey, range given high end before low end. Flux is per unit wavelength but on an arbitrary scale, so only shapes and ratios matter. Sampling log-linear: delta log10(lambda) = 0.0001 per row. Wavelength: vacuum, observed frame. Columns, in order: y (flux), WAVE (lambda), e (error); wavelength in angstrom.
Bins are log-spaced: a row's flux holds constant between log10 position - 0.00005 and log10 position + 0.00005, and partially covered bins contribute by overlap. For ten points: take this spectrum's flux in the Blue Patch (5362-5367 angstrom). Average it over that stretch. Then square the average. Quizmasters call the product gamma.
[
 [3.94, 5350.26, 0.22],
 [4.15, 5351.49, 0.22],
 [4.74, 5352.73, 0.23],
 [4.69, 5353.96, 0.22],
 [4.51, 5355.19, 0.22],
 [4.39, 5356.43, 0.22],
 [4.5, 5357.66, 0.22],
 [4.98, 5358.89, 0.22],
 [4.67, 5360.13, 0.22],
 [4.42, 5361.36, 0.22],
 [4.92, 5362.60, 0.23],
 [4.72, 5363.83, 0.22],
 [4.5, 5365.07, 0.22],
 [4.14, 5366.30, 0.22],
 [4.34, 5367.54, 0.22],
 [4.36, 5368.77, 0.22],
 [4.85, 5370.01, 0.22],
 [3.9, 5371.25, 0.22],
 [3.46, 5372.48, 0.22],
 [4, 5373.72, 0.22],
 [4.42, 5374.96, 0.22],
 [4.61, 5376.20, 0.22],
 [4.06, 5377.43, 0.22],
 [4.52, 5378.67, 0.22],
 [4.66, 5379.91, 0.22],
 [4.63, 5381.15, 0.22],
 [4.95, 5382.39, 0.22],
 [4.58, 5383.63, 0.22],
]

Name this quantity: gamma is 20.9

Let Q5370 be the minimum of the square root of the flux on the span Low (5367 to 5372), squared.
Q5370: 3.9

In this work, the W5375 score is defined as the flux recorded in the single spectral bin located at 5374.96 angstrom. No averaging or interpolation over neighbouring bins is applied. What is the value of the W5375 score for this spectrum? 4.42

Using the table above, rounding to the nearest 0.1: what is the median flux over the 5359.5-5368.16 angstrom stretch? 4.5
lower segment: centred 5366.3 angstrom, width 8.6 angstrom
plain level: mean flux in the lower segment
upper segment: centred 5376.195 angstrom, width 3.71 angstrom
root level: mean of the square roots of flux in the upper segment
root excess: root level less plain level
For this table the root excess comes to -2.46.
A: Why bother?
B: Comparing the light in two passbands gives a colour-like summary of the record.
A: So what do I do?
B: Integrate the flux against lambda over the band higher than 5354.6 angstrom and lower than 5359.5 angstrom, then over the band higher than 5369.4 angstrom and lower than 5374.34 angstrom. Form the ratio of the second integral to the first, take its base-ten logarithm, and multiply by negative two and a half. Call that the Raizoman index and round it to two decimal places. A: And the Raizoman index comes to 0.13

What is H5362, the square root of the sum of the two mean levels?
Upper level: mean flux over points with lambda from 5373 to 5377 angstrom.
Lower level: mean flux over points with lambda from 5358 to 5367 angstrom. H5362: 2.99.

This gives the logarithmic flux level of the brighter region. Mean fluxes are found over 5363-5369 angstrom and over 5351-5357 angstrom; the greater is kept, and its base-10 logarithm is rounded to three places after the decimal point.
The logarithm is 0.653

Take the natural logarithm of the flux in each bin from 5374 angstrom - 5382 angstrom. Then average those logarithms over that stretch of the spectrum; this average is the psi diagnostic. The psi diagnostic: 1.50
